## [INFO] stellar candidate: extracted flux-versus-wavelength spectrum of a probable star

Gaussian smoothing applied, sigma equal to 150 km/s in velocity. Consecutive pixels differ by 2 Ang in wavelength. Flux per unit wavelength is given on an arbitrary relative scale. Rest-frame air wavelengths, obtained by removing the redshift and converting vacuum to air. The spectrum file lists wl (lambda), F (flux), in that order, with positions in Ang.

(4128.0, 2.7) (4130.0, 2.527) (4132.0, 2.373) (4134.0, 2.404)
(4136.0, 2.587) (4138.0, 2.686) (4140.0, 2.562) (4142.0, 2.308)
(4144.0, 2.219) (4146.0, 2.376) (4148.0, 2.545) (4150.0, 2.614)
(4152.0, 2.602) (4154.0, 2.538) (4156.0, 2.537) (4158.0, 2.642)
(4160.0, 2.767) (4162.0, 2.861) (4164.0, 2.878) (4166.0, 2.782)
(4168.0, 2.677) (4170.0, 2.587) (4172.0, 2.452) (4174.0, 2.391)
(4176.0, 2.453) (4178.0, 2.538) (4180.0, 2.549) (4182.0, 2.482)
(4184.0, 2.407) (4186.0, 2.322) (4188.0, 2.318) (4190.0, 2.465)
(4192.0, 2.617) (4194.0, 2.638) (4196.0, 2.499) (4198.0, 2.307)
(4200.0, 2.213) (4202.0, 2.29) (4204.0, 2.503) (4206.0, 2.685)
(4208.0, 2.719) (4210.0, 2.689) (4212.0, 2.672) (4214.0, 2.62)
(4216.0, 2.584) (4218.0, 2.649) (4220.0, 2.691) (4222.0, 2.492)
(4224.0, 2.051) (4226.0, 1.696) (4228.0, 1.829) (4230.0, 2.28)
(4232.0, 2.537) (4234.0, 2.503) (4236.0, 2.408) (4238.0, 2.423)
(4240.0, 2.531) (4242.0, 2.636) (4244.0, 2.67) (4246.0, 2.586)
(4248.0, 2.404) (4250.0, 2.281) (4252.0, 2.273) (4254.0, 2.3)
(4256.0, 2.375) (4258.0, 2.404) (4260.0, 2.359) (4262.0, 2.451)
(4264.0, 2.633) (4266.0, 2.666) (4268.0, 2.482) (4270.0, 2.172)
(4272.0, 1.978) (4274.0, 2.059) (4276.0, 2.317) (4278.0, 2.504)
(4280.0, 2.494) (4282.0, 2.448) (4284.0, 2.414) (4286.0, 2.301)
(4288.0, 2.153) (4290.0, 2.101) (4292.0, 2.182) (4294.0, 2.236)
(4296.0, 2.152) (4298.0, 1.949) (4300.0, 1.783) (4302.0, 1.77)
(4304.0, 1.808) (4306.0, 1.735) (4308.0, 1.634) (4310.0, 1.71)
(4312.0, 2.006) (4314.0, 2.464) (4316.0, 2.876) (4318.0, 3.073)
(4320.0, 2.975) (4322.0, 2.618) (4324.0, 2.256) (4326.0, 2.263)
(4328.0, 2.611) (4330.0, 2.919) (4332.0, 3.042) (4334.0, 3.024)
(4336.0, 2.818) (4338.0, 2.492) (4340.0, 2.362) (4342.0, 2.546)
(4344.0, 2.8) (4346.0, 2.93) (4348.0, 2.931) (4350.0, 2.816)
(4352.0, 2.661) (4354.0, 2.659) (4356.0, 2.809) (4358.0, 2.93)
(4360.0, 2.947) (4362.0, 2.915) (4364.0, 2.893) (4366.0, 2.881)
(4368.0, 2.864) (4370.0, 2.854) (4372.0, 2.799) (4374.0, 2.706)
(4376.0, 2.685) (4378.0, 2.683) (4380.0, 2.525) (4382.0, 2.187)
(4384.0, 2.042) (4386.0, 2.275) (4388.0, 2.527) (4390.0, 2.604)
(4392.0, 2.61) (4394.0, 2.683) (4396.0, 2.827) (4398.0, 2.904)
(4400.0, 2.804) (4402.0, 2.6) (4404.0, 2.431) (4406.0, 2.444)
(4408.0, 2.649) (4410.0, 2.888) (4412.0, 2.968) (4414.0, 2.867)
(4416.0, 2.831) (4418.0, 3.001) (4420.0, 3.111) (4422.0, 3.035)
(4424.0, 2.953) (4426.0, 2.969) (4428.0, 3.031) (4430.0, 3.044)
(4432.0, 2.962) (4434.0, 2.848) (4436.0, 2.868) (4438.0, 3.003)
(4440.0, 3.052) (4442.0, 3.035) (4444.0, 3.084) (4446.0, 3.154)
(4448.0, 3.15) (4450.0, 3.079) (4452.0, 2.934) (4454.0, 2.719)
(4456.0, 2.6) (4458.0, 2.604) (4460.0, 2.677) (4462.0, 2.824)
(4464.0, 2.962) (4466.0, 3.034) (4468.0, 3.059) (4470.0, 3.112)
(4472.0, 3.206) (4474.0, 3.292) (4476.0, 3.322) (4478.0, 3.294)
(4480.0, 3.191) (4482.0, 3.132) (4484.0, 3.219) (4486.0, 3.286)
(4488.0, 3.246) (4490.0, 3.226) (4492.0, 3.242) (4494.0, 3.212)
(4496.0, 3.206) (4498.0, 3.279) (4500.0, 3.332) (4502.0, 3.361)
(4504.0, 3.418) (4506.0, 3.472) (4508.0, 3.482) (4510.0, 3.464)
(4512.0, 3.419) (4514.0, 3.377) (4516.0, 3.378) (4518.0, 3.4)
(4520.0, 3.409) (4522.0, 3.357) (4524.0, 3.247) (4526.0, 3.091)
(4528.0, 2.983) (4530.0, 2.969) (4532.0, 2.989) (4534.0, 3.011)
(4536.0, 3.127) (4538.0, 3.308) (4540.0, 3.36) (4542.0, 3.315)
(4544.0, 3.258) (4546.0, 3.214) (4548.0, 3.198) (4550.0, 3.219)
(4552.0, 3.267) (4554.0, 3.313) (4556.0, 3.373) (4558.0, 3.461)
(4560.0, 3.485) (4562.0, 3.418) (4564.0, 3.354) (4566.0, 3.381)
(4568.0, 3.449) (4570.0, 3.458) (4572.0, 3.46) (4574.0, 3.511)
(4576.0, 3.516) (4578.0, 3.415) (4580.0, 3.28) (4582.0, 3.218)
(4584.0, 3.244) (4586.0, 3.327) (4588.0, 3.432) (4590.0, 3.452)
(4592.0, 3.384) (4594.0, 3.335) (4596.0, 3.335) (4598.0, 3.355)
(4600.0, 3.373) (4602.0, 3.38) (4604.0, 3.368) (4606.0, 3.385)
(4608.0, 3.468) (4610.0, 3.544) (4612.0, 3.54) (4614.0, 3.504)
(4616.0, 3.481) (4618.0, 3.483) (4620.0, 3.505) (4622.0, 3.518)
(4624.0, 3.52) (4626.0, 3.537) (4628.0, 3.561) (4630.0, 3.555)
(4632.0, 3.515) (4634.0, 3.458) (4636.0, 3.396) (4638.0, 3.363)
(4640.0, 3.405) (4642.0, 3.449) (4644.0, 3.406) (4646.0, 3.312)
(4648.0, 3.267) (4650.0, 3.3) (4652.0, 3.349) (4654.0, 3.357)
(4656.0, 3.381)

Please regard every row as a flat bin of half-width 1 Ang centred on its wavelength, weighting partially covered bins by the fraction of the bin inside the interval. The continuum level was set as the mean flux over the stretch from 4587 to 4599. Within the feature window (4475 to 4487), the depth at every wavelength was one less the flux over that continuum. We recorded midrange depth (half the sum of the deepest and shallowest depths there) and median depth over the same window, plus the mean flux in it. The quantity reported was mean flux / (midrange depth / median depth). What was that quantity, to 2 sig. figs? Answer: 2.7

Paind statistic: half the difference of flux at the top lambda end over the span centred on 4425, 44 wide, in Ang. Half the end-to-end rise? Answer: 0.36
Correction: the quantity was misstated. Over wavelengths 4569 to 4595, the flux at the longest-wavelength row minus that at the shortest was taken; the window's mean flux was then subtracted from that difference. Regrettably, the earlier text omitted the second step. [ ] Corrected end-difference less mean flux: -3.51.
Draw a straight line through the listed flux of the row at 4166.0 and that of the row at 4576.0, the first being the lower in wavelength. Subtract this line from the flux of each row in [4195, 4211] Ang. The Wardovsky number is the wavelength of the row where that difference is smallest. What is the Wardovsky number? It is 4200.0 Ang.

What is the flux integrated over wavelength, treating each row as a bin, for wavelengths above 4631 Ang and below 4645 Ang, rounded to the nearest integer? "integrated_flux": 48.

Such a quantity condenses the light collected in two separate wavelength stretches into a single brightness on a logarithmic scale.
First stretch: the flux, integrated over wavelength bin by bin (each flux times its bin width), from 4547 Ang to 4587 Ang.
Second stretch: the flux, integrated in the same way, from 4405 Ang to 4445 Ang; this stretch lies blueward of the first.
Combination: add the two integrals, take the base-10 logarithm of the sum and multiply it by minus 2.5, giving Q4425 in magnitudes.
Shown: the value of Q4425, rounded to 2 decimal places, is -6.00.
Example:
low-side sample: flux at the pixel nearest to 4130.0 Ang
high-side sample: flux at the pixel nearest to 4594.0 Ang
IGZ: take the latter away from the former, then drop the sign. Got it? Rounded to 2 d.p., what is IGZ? 0.81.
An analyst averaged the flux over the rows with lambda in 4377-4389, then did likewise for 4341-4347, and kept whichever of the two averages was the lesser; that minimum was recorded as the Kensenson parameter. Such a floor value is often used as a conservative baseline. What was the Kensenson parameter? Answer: 2.4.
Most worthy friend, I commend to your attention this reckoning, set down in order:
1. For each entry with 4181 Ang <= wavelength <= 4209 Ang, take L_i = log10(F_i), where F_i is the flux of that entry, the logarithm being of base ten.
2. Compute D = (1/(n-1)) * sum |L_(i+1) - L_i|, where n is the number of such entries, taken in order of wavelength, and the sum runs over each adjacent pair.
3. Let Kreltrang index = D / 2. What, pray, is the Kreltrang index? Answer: 0.0097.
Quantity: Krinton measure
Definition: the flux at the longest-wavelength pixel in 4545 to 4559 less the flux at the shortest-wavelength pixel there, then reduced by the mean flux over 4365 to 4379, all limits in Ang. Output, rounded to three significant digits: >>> -2.53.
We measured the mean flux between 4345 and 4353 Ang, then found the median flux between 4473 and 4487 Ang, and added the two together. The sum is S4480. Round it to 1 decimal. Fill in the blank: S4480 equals 6.1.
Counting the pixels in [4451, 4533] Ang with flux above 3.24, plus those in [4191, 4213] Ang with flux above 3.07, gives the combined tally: 20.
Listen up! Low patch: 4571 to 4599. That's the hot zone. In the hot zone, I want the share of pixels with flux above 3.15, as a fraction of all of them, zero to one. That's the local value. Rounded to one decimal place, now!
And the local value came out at 1.0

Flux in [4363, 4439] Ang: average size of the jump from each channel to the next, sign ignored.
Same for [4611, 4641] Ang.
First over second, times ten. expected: 37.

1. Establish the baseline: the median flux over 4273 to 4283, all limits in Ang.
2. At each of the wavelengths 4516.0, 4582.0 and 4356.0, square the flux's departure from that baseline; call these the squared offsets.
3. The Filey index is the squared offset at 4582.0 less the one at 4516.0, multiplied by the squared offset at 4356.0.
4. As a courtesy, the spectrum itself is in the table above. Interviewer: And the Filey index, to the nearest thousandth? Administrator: -0.035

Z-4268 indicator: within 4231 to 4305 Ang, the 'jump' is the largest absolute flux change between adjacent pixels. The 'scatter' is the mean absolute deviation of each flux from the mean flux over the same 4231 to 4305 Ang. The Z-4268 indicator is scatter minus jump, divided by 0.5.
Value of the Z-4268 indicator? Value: -0.23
